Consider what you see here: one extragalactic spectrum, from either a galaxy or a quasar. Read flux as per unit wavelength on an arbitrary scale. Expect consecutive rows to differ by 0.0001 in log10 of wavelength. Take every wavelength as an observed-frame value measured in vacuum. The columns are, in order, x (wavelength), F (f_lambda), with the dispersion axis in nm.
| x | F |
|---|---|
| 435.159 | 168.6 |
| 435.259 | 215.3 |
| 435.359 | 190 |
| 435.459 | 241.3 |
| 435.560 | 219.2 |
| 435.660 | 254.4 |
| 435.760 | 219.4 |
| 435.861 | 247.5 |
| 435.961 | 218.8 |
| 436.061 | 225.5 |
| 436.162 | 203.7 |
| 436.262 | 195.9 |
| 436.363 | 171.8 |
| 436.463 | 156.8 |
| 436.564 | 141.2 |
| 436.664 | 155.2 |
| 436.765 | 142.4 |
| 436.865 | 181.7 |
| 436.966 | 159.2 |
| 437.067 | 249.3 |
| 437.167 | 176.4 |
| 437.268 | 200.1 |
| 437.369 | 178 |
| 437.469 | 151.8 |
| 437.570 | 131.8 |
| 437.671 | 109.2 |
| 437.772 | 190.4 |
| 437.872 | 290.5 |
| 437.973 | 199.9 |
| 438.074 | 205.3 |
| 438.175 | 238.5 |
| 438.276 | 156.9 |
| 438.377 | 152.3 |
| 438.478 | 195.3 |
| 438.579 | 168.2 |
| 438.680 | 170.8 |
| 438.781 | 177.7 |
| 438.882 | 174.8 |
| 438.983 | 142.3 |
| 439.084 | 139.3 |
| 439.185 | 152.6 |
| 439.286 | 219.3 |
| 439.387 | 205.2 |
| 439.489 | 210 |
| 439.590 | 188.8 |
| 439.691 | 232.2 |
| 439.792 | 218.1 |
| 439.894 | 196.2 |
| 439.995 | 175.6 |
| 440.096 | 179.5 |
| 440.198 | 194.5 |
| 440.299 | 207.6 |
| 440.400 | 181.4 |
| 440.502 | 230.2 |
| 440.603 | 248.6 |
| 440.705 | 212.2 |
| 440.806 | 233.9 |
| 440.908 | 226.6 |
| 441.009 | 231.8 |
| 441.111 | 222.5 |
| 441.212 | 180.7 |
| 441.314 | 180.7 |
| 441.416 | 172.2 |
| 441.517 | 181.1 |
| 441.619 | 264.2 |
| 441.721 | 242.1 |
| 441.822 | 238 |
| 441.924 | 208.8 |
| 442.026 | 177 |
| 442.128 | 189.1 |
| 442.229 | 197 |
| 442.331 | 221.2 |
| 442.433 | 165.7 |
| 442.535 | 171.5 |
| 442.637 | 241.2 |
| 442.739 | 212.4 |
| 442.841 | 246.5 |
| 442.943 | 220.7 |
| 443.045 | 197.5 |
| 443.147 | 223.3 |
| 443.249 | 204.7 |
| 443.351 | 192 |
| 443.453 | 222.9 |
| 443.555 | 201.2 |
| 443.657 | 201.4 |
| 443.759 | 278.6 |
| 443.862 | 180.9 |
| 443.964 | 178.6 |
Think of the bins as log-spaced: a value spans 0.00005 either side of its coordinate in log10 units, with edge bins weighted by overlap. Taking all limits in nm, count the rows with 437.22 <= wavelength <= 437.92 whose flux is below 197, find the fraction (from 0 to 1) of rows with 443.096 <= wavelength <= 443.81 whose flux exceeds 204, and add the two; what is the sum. 5.6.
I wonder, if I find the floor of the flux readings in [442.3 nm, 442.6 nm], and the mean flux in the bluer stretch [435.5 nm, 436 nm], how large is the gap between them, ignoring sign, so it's 66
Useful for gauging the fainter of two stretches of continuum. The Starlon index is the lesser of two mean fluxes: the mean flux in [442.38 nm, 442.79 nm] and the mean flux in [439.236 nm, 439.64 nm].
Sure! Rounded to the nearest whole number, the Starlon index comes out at 198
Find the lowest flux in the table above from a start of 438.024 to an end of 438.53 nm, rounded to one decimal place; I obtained 152.3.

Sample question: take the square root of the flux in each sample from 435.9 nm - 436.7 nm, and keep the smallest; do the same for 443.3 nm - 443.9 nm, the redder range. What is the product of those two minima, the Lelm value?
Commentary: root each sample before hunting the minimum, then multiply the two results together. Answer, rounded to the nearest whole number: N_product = 160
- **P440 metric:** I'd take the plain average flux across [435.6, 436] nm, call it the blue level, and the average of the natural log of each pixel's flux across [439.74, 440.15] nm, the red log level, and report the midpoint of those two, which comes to 120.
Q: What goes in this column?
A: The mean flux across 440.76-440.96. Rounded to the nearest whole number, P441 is 230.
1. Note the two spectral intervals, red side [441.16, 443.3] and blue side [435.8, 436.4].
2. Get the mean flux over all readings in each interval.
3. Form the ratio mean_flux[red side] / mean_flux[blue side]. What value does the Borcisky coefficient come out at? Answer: 0.98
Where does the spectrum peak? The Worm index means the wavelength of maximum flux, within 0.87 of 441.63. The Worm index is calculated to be 441.619 nm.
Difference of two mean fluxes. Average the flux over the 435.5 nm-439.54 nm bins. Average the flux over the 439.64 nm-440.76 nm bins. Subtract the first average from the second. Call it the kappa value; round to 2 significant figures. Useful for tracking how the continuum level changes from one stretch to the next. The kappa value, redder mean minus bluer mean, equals 20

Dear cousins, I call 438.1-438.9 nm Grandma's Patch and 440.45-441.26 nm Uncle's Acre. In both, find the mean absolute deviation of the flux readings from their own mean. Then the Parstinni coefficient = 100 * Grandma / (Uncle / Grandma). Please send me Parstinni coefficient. 2591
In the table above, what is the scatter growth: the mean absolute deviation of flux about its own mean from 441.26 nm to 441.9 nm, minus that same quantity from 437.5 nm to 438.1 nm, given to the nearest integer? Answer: -10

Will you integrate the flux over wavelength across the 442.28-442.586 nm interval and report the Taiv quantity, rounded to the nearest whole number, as 57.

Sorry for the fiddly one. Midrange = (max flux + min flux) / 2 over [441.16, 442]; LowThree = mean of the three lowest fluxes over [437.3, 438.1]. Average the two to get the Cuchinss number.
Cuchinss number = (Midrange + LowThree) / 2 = 175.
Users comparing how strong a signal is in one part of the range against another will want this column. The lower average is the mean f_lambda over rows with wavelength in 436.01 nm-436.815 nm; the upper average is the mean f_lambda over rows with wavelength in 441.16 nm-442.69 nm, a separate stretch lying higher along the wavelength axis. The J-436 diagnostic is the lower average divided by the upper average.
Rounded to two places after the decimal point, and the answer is 0.86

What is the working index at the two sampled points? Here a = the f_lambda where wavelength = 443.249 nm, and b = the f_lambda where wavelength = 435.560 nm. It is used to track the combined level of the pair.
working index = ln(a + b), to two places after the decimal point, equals 6.05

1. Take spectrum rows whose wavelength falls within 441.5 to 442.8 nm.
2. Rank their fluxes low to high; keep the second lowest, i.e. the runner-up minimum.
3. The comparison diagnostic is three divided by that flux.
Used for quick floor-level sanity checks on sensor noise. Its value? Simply 0.0175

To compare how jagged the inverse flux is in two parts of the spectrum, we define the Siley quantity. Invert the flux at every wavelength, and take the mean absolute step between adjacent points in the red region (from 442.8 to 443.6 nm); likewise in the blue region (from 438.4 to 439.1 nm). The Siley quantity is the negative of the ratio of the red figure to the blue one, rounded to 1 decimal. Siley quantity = -1.1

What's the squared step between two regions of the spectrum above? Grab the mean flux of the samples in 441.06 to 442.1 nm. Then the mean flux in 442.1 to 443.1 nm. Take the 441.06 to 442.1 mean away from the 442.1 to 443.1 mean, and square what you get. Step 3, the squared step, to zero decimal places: 0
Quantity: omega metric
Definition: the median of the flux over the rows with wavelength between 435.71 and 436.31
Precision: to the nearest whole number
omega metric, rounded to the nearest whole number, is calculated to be 219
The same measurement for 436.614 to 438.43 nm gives 177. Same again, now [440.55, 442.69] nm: 212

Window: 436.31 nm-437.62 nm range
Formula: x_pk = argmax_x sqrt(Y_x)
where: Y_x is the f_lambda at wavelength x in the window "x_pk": 437.067 nm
